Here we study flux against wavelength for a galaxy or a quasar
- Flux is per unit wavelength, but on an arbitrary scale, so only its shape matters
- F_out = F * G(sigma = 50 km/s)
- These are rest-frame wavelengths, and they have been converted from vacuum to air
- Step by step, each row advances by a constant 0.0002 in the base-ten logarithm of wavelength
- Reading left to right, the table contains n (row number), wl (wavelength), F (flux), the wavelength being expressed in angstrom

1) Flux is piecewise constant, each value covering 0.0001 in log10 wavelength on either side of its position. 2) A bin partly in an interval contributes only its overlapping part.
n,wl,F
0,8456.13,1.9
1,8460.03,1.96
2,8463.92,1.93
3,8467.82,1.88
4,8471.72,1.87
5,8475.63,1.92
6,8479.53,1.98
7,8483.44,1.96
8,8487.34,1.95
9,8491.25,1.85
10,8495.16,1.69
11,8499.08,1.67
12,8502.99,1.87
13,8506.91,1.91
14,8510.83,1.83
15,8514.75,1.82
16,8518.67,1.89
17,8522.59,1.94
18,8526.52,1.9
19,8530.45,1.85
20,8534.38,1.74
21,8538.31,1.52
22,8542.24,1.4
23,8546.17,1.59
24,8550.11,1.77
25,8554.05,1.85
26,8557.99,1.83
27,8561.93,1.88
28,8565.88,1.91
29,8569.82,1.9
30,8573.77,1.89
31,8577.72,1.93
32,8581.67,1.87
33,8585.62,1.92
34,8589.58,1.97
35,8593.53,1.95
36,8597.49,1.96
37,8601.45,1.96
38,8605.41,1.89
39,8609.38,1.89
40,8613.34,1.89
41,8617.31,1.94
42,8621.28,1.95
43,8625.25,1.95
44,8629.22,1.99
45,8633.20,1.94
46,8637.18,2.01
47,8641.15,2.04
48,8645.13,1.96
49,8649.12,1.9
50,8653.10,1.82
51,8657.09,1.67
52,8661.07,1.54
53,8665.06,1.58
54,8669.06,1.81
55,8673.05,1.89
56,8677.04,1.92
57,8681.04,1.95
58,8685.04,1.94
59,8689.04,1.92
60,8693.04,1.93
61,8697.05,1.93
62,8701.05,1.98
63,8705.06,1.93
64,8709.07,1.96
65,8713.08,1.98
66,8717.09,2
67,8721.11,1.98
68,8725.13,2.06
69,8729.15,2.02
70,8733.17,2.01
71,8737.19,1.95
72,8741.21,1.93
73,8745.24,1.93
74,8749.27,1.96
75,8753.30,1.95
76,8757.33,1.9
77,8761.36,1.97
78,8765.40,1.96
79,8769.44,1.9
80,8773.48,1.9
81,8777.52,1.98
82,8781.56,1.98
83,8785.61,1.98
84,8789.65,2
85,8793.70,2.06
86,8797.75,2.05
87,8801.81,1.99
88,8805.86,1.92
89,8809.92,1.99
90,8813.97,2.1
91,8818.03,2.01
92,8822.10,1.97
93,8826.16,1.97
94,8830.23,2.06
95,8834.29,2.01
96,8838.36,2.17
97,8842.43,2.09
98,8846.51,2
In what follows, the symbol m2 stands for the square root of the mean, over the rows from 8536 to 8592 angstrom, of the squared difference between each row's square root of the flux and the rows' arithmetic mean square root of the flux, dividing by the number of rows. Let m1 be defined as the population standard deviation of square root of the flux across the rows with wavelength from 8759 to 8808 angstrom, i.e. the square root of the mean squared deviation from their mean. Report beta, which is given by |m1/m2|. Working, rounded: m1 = 0.017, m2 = 0.064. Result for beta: 0.3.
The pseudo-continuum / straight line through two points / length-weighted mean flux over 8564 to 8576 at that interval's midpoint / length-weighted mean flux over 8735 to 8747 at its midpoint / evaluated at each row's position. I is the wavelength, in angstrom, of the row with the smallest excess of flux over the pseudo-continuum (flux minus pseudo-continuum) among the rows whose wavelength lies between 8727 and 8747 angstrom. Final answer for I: 8745.24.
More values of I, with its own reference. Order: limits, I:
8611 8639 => 8613.34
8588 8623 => 8613.34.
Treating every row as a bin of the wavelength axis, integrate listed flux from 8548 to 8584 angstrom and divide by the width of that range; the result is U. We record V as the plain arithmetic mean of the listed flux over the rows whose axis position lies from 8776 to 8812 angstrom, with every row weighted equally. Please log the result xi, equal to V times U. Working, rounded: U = 1.87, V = 1.99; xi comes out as 3.73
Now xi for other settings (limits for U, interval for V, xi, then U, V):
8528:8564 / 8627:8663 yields 3.22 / 1.72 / 1.87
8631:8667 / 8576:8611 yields 3.53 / 1.83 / 1.93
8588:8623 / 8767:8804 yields 3.83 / 1.93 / 1.98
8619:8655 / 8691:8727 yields 3.85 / 1.95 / 1.97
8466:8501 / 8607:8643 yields 3.64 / 1.86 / 1.96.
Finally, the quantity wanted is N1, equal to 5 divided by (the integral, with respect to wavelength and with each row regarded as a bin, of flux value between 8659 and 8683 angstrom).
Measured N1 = 0.117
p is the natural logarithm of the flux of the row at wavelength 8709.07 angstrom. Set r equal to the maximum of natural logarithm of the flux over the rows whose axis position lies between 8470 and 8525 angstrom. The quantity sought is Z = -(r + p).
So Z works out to -1.36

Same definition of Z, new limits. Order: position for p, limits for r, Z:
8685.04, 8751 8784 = -1.35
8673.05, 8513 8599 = -1.31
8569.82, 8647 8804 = -1.36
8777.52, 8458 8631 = -1.37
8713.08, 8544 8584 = -1.34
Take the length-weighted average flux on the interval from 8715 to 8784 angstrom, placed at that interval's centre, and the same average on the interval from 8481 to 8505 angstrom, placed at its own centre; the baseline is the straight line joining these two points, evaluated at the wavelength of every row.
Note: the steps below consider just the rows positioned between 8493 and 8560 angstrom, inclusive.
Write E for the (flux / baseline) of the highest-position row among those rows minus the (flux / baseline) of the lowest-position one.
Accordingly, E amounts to 0.059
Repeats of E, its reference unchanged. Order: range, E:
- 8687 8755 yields -0.001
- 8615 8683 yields -0.012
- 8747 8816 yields 0.054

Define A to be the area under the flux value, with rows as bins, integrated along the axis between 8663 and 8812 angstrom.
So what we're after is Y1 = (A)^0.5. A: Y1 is 17.0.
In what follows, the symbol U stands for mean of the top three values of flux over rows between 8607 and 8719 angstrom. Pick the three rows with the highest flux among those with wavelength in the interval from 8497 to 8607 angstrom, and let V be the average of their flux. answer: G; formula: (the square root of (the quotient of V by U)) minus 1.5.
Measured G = -0.513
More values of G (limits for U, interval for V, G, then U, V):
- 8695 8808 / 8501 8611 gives -0.523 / 2.06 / 1.96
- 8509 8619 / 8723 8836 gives -0.472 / 1.96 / 2.07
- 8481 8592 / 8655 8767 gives -0.482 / 1.96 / 2.03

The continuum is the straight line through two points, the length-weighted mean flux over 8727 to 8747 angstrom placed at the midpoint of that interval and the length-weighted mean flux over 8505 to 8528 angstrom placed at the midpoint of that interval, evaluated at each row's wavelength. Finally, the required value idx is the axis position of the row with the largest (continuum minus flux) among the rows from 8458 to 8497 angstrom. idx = 8495.16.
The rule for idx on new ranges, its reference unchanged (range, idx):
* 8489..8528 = 8499.08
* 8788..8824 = 8805.86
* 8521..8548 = 8542.24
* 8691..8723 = 8705.06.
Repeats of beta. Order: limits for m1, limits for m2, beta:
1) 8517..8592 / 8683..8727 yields 4.1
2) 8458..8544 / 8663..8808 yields 1.9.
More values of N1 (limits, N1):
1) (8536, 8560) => 0.125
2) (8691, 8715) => 0.107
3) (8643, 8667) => 0.119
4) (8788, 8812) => 0.104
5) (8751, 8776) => 0.104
